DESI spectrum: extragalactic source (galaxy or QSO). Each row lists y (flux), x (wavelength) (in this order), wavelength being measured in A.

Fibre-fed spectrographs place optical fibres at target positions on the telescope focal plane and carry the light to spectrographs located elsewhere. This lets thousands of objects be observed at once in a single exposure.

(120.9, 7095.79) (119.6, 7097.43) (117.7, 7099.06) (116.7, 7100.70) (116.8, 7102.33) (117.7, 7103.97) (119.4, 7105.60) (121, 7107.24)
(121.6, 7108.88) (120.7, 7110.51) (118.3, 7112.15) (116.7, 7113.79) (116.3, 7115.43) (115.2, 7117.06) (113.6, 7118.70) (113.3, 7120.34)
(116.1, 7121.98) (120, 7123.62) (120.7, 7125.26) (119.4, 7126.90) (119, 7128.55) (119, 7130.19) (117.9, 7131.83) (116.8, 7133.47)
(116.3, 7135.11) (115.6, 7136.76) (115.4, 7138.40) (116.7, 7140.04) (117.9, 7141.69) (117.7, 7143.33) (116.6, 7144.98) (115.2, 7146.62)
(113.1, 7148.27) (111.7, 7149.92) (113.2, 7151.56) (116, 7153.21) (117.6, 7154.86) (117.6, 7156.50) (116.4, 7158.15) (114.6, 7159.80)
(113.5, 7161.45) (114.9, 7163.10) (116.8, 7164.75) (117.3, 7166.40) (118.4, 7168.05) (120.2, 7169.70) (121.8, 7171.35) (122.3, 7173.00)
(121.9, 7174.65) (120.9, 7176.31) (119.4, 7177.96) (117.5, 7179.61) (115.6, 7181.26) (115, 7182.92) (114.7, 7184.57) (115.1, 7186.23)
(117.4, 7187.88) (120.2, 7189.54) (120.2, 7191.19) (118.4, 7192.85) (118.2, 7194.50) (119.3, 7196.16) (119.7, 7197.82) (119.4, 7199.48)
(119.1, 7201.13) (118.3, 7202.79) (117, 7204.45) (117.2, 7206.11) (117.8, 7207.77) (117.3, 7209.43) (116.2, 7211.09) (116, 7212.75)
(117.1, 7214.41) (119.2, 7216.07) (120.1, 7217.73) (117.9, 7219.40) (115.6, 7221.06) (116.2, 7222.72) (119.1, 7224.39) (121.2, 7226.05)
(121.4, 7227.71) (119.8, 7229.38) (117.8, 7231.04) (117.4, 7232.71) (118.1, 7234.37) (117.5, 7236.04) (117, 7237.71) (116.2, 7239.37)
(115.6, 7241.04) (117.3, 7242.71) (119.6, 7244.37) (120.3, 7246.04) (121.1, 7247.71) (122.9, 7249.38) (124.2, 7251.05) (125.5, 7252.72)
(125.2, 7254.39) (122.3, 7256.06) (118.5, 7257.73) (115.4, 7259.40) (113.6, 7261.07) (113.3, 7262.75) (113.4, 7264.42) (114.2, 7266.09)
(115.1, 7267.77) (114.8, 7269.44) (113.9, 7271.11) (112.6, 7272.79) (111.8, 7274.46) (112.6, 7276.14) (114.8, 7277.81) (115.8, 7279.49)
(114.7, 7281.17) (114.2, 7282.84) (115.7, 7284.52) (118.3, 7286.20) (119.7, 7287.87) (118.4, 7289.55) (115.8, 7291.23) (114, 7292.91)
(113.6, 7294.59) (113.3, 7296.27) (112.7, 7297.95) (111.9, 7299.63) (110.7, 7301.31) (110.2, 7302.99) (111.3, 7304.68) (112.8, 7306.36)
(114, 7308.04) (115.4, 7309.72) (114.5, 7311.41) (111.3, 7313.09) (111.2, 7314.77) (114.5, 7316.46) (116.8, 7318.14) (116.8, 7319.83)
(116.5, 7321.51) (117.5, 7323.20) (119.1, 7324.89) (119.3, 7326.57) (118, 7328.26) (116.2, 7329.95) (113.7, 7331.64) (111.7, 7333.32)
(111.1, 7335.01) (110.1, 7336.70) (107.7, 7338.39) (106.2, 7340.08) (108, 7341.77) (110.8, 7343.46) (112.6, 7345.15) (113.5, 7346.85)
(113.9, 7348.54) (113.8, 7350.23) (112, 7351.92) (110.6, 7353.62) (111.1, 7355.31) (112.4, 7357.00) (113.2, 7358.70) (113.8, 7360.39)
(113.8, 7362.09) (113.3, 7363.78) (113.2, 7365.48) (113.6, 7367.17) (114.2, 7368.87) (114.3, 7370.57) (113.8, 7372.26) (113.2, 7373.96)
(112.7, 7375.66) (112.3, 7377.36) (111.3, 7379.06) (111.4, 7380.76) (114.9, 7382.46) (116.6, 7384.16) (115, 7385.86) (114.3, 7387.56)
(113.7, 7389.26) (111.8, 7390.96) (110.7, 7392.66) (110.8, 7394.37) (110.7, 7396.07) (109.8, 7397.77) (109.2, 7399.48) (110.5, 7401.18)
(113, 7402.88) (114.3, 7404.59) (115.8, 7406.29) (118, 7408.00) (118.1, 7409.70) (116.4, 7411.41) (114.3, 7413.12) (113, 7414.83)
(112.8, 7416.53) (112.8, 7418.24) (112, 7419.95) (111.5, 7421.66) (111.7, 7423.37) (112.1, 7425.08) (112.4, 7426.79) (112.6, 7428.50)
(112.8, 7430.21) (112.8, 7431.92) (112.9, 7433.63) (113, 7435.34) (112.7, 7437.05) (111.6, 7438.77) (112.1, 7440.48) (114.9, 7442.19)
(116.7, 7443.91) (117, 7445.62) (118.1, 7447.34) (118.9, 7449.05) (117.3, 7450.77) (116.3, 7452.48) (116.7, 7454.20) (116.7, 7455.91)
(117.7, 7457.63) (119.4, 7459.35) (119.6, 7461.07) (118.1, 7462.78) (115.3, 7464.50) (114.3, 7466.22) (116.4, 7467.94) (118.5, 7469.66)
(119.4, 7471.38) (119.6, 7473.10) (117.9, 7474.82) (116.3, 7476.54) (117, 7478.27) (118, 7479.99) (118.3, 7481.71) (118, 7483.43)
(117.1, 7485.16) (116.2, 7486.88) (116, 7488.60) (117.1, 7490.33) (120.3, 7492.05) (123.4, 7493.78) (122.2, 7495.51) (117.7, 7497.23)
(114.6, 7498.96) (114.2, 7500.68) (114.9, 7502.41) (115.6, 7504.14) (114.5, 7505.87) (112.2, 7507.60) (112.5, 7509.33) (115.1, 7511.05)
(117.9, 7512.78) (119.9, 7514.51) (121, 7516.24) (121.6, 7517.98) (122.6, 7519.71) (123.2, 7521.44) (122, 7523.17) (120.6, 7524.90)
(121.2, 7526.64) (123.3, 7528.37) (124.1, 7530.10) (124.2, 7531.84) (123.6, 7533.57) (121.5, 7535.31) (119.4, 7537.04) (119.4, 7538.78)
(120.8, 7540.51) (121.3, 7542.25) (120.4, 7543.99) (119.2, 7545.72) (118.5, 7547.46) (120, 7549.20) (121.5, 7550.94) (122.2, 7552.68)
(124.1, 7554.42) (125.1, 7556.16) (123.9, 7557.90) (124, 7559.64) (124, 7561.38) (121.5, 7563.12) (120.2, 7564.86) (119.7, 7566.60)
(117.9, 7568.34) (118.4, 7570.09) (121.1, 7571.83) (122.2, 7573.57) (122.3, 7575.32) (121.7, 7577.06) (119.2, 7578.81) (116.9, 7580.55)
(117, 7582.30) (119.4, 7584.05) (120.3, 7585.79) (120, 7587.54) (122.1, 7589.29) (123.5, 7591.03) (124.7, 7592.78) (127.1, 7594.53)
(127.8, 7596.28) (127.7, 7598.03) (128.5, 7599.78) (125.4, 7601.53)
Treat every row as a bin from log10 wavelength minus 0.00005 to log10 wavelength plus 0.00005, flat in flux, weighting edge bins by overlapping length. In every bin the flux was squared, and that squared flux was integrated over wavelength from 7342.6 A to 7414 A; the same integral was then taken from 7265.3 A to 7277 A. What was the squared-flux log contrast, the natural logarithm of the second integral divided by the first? -1.8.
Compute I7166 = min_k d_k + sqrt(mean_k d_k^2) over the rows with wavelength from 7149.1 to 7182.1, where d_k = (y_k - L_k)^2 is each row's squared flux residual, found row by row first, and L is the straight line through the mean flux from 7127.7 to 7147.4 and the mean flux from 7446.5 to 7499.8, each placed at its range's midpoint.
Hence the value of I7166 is 13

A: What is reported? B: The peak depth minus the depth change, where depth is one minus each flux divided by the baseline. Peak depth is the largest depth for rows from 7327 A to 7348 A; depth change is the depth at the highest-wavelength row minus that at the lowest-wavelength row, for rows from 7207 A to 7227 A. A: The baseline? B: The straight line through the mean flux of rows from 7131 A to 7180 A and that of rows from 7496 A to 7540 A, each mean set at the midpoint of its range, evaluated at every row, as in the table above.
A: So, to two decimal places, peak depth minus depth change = 0.13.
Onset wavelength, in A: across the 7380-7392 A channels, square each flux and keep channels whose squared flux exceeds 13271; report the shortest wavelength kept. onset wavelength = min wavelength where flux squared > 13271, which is 7384.16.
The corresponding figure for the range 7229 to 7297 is 7229.38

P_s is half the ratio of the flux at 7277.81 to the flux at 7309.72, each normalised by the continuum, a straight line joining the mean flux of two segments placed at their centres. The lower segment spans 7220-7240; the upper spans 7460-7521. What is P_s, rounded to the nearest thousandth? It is 0.497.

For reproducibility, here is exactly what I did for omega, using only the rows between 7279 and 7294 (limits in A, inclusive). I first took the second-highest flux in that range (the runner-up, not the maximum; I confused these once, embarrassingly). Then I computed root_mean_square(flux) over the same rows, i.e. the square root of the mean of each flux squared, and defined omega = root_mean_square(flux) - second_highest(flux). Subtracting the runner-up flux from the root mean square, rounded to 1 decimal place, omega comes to -2.1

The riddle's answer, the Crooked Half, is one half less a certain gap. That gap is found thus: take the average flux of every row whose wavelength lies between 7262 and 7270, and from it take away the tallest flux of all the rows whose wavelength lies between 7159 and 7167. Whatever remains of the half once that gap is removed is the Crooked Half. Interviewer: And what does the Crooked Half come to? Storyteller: 3.6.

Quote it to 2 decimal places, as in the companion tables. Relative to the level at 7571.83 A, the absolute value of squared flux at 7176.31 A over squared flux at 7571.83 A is 1.00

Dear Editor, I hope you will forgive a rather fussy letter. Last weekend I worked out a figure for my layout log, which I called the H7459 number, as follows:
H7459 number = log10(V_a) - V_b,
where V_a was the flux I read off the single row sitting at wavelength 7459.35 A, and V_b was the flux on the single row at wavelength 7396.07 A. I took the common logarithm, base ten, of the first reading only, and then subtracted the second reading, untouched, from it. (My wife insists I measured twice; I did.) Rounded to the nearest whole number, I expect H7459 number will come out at -109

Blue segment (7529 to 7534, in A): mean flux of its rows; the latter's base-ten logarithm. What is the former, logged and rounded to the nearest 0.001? 2.093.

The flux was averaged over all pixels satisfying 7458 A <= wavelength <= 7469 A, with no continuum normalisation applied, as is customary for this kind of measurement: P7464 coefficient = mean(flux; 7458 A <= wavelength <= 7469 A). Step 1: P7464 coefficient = 117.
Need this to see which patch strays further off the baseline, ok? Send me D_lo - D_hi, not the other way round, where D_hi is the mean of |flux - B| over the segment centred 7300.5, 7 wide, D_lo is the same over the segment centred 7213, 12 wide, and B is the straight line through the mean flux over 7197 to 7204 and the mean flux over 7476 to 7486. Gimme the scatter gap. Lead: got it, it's -5.4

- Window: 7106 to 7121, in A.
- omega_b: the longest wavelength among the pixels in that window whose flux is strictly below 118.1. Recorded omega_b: 7120.34 A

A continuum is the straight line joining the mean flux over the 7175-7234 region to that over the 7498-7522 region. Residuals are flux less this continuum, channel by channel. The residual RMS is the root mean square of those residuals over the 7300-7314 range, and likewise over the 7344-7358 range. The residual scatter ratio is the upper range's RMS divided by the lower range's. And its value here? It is 0.95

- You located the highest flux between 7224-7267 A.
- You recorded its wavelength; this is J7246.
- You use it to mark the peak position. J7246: 7252.72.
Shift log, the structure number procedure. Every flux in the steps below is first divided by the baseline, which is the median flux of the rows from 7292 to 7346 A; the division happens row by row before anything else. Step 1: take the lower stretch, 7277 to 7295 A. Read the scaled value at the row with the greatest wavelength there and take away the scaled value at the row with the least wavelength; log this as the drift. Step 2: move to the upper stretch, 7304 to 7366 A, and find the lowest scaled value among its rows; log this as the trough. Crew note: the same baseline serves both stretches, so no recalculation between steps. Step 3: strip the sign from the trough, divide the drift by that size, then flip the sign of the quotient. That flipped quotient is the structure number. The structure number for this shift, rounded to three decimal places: 0.011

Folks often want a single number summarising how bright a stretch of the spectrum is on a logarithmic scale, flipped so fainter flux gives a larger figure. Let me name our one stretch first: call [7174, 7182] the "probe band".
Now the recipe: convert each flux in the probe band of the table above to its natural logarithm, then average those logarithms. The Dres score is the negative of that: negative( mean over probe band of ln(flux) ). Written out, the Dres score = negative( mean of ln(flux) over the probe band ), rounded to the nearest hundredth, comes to -4.78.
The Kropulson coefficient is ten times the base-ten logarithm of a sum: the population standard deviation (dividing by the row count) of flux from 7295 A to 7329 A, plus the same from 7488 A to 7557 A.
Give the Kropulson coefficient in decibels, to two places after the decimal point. 7.96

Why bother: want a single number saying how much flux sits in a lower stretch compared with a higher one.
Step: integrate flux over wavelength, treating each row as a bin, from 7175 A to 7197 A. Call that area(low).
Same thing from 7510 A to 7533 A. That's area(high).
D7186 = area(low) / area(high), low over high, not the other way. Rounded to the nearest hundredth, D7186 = 0.93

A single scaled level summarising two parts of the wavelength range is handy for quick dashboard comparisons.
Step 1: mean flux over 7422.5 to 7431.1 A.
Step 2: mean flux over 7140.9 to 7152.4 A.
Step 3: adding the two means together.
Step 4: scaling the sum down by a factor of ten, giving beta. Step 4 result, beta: 22.7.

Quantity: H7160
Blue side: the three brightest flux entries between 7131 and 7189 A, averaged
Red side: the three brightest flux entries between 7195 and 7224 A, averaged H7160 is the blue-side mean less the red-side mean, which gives 2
